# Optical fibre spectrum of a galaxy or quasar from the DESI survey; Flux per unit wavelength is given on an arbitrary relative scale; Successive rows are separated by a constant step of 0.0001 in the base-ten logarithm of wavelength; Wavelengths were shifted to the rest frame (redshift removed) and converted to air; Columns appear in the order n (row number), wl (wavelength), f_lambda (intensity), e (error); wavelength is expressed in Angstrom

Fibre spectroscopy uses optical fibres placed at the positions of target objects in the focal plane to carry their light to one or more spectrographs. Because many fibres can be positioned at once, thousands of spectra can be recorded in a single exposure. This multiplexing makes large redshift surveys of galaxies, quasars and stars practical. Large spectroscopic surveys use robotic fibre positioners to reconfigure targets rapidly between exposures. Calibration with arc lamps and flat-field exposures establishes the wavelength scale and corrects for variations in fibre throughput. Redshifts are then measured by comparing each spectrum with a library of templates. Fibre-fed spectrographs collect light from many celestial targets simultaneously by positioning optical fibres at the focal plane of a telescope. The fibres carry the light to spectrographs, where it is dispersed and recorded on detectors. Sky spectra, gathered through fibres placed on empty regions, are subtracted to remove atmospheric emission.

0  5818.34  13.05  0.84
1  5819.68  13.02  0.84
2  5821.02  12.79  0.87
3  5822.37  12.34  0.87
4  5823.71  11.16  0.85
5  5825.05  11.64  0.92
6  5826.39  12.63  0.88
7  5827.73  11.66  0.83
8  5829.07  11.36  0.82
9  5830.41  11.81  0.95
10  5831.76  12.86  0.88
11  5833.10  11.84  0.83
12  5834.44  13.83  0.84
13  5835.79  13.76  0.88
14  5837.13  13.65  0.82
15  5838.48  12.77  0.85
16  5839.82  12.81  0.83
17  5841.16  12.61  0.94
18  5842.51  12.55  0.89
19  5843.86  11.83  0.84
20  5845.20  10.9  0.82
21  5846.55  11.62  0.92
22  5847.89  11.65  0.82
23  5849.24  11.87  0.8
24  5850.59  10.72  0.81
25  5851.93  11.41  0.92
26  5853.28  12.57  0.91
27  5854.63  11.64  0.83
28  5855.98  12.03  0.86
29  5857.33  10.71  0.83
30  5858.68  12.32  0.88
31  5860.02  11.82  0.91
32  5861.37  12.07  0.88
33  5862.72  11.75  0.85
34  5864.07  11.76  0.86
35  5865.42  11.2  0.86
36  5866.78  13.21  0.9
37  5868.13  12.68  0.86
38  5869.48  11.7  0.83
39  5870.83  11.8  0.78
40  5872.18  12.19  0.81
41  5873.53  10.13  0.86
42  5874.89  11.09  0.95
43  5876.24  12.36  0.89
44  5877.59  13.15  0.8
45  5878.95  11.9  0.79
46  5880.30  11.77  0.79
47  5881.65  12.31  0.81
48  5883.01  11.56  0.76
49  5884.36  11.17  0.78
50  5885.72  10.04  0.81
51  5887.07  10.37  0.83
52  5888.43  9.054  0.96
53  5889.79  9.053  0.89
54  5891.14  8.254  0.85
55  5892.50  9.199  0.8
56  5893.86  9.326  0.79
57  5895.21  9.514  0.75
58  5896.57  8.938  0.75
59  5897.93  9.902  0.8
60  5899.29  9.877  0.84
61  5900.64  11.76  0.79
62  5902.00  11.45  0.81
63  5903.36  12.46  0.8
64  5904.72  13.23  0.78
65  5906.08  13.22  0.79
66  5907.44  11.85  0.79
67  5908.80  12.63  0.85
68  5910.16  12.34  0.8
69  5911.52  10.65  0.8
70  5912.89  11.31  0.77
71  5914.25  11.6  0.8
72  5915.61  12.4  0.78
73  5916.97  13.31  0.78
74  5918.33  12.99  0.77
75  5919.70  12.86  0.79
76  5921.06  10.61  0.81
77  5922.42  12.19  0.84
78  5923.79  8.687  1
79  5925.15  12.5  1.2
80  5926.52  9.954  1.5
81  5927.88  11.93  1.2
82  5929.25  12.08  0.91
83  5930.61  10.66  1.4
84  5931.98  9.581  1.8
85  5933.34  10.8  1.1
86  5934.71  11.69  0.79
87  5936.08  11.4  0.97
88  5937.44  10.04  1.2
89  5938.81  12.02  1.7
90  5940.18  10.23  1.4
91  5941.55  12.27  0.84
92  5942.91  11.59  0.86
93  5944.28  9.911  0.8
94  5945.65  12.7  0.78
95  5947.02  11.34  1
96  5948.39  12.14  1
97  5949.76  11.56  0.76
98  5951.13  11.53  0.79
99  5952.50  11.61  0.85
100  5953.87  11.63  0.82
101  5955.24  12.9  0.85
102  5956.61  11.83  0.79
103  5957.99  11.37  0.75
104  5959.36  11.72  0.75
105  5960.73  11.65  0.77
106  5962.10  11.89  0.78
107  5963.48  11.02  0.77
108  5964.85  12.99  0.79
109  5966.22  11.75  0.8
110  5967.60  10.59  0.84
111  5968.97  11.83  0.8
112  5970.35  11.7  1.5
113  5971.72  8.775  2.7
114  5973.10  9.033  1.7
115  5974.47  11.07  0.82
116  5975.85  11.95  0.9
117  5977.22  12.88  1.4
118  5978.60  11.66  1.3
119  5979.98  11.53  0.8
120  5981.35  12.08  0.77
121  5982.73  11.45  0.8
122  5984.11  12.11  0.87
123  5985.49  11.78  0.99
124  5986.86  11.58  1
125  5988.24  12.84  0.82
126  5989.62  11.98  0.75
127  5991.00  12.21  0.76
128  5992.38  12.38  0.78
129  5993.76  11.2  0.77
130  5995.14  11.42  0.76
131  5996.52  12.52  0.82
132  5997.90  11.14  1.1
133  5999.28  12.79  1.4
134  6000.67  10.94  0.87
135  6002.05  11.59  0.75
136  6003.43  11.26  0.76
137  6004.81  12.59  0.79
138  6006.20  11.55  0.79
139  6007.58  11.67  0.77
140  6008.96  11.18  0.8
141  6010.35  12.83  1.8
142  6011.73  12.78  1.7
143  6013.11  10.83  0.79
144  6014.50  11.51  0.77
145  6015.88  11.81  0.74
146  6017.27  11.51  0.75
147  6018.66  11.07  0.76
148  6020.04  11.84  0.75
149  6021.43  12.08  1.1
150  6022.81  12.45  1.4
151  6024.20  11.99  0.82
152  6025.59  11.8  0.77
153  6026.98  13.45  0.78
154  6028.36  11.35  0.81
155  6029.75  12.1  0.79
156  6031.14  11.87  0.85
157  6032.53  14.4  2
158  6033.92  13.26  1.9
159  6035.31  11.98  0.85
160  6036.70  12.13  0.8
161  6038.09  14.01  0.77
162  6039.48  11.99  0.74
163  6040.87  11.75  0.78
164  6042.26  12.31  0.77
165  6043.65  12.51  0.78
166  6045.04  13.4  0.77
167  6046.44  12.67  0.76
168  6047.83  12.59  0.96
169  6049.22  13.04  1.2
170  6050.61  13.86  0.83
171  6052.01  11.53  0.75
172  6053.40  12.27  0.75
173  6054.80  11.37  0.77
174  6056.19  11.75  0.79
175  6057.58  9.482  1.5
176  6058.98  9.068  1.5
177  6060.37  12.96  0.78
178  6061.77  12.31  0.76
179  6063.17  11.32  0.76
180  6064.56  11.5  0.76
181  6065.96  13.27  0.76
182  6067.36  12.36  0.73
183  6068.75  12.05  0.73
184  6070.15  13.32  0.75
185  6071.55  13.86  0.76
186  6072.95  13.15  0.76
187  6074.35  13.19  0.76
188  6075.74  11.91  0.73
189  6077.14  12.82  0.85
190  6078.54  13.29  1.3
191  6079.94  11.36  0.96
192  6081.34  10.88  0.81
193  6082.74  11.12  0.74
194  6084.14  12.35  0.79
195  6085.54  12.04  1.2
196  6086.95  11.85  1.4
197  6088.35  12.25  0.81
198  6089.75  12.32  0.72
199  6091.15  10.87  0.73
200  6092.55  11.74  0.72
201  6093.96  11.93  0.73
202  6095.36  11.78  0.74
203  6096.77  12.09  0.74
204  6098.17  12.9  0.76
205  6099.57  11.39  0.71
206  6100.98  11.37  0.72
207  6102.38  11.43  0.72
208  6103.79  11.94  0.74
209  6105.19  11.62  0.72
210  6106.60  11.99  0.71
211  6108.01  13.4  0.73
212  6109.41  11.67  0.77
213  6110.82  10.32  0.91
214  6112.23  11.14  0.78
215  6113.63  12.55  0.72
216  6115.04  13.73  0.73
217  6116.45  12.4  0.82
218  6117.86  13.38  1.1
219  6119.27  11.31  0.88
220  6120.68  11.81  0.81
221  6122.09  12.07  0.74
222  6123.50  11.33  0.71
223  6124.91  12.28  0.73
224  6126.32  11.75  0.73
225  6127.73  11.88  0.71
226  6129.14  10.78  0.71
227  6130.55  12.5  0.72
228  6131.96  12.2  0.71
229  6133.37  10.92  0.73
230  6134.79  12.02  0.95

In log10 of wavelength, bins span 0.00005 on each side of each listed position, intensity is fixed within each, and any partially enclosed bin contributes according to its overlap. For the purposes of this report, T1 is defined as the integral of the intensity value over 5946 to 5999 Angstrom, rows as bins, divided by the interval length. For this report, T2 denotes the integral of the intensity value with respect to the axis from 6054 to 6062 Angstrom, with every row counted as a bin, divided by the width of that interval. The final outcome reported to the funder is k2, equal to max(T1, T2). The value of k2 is 11.7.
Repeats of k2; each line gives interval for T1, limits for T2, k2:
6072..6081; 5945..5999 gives 12.6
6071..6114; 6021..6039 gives 12.5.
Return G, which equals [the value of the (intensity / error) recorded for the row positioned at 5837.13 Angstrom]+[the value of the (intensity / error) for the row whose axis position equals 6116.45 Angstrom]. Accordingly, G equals 31.8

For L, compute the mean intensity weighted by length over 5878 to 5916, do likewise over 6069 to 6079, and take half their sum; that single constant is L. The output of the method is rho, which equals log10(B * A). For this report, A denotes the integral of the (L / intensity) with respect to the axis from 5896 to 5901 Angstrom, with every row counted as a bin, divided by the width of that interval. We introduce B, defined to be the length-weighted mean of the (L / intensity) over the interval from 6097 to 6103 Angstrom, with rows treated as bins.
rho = 0.09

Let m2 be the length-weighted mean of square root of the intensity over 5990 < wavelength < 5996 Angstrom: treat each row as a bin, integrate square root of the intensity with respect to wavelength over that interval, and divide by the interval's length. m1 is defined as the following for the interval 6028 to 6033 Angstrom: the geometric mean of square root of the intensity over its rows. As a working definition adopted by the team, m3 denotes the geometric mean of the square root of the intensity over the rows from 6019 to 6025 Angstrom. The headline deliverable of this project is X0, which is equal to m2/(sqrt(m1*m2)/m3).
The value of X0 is 3.44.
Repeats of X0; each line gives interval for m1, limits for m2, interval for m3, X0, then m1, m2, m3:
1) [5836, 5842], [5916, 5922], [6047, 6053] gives 3.53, 3.60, 3.53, 3.57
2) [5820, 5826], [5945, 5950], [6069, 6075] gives 3.66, 3.46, 3.46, 3.66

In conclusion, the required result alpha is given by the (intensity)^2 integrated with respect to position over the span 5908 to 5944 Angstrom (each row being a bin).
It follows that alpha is 4772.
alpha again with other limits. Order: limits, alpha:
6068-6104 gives 5316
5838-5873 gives 4987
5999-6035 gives 5217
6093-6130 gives 5290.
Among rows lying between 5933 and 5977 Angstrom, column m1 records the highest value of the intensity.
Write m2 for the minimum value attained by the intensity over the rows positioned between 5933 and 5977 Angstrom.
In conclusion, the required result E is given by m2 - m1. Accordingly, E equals -4.2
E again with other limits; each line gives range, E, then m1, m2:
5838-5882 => -3.1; 13.21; 10.13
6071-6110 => -3.0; 13.86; 10.87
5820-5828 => -1.6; 12.79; 11.16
